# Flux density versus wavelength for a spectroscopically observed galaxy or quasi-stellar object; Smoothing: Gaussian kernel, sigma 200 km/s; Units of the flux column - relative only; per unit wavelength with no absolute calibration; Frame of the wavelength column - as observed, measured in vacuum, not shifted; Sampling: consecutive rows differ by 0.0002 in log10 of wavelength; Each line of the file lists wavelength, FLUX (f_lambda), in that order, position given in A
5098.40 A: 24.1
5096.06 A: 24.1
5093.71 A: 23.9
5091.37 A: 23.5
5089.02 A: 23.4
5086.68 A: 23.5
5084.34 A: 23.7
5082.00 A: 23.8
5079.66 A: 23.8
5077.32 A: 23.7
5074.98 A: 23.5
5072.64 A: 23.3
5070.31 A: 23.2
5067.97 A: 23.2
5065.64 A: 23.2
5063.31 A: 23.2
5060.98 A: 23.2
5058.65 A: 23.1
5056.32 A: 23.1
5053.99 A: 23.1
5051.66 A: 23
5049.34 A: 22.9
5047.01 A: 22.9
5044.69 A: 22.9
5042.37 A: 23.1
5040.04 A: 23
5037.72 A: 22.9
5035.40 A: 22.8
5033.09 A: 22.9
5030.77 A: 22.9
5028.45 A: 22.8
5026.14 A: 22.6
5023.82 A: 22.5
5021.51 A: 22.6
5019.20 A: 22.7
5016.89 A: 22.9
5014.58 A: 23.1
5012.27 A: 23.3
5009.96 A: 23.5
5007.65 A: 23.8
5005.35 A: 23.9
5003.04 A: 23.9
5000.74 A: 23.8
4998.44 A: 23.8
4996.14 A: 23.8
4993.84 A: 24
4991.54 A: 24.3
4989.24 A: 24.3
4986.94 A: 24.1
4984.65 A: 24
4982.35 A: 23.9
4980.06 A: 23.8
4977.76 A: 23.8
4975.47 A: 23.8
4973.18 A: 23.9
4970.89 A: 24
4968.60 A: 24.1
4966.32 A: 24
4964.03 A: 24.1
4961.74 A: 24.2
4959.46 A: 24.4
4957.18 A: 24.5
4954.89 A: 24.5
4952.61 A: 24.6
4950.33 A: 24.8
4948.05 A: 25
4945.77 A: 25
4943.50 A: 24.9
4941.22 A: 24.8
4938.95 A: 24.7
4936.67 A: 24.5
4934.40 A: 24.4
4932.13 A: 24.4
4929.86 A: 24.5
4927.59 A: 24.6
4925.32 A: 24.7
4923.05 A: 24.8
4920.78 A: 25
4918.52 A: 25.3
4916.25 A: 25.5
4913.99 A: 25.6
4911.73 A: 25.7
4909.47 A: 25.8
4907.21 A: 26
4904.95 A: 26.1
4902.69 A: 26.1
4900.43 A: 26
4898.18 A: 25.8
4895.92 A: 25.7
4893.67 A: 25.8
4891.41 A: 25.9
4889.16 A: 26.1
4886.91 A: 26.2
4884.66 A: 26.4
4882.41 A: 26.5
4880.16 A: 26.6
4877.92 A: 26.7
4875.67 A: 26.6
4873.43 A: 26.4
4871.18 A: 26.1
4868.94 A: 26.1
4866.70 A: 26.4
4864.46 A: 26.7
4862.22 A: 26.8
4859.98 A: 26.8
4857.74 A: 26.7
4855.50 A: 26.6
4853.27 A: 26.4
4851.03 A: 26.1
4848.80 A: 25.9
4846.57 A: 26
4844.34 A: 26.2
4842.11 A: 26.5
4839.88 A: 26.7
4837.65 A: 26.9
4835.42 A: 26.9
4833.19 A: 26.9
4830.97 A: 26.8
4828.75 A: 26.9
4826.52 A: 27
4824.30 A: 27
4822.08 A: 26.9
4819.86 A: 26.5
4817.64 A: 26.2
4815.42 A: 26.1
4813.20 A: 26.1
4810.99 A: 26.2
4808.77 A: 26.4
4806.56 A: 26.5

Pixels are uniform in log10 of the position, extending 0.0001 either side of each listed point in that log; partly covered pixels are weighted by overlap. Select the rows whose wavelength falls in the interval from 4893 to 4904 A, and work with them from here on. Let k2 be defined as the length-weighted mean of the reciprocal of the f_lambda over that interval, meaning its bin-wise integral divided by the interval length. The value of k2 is 0.0386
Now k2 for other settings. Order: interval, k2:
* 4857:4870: 0.0376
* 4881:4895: 0.0382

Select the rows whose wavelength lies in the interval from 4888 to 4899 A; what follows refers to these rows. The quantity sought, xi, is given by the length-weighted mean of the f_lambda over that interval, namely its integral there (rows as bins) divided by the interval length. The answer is 25.9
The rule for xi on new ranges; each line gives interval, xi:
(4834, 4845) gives 26.6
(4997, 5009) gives 23.8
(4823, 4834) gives 26.9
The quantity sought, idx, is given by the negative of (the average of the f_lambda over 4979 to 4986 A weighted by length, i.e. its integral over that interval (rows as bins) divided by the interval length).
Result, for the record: -23.9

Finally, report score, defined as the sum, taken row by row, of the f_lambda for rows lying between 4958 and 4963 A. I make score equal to 49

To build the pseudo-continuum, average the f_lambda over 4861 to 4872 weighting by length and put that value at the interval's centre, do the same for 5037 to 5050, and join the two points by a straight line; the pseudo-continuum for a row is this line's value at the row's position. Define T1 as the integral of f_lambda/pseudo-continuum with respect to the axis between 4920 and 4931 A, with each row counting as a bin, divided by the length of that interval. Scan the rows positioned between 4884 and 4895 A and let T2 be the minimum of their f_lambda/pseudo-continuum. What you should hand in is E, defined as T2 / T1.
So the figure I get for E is 1.02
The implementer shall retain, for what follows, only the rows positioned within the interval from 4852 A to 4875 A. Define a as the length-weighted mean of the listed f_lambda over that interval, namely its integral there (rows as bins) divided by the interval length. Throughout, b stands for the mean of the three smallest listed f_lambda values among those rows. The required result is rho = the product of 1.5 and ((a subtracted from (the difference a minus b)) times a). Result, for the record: -1041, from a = 26.5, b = 26.2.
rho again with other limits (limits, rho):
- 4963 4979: -856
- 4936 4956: -911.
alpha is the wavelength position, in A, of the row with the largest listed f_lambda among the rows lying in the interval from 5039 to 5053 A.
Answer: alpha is 5042.37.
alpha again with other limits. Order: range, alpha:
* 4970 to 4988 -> 4986.94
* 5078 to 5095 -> 5093.71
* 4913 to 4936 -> 4913.99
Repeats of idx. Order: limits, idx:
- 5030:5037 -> -22.9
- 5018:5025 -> -22.6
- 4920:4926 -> -24.8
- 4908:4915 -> -25.7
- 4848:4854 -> -26.1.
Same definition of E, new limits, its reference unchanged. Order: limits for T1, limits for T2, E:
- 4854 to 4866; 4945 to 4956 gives 0.99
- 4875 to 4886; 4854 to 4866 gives 0.98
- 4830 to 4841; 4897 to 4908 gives 1.01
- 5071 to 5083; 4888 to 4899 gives 0.94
